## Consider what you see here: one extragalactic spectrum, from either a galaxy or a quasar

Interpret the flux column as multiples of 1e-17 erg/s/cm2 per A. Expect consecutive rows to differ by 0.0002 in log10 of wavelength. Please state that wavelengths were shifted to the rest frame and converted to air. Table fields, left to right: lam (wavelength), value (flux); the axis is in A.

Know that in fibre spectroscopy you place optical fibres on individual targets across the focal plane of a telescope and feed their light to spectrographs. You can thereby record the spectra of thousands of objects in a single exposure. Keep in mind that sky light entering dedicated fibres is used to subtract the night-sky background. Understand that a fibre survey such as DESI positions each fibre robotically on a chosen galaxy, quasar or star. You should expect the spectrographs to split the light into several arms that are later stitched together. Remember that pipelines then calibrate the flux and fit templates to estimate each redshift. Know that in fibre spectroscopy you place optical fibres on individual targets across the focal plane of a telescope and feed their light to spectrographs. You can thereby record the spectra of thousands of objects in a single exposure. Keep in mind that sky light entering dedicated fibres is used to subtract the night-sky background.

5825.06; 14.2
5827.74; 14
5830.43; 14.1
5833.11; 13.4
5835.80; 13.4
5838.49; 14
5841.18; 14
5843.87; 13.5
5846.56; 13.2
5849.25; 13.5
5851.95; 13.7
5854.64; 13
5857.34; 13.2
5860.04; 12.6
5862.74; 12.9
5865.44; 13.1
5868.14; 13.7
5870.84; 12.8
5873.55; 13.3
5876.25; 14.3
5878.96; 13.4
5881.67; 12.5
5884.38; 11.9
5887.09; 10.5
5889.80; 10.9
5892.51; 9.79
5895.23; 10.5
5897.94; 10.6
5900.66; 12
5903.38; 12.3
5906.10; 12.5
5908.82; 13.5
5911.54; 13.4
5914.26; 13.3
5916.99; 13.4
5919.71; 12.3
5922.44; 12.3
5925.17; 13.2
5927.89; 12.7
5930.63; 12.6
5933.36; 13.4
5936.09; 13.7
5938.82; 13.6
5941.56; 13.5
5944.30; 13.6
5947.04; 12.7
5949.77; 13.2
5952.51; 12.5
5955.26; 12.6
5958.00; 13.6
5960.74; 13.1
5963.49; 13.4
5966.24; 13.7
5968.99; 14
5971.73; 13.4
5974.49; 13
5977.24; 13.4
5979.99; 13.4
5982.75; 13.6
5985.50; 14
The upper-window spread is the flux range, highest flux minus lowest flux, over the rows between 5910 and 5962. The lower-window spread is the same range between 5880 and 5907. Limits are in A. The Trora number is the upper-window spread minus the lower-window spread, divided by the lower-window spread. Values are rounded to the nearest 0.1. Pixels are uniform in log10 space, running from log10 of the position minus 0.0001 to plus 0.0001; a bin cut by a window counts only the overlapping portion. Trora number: -0.5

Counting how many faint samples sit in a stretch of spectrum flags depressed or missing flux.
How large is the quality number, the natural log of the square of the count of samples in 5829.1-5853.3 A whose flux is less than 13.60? 3.2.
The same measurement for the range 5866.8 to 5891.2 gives 3.9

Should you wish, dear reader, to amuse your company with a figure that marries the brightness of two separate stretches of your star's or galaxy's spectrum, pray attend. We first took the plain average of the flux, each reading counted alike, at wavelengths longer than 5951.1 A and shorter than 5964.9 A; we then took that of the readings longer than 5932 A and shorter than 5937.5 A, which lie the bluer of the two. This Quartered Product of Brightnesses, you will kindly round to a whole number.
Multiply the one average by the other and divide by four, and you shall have 44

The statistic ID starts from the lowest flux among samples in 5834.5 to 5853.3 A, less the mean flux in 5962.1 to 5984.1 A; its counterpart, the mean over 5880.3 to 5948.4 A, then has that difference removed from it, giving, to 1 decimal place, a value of 12.7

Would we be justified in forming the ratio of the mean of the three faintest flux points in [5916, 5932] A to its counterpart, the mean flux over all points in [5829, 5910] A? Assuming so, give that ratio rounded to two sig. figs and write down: 0.97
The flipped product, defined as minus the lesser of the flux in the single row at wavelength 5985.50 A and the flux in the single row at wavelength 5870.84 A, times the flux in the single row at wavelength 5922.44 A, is -157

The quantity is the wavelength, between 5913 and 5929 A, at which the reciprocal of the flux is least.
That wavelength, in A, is 5916.99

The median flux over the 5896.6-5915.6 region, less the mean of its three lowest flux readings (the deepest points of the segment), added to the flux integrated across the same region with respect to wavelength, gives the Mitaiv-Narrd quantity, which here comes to 239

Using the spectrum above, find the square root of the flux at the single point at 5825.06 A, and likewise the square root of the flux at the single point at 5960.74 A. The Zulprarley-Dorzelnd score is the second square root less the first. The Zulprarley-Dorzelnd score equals -0.15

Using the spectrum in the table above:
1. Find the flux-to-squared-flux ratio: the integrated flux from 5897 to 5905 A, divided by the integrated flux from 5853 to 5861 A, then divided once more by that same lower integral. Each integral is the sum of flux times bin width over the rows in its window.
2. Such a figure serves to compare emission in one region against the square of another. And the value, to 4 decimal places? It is 0.0087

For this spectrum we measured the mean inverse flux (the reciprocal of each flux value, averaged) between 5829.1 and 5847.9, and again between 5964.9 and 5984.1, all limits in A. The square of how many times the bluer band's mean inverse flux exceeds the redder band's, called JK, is 0.98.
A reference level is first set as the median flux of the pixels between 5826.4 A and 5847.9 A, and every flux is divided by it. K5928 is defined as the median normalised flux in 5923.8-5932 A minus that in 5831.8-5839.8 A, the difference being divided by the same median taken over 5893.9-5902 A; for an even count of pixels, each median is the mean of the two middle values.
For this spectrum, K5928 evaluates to -0.07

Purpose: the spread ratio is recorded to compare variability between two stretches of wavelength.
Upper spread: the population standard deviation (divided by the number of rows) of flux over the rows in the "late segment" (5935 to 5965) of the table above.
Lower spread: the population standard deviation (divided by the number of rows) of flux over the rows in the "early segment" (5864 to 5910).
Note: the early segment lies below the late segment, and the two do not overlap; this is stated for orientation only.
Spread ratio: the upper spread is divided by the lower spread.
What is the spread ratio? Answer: 0.3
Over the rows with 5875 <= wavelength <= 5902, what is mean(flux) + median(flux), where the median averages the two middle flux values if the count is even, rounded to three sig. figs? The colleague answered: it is 23.0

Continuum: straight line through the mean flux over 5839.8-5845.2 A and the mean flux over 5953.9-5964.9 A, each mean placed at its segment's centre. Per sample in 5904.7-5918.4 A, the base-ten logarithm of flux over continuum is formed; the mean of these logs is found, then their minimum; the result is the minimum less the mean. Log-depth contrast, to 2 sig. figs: -0.025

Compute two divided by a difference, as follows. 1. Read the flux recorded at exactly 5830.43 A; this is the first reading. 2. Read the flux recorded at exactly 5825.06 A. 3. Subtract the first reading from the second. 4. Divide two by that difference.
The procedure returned 20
